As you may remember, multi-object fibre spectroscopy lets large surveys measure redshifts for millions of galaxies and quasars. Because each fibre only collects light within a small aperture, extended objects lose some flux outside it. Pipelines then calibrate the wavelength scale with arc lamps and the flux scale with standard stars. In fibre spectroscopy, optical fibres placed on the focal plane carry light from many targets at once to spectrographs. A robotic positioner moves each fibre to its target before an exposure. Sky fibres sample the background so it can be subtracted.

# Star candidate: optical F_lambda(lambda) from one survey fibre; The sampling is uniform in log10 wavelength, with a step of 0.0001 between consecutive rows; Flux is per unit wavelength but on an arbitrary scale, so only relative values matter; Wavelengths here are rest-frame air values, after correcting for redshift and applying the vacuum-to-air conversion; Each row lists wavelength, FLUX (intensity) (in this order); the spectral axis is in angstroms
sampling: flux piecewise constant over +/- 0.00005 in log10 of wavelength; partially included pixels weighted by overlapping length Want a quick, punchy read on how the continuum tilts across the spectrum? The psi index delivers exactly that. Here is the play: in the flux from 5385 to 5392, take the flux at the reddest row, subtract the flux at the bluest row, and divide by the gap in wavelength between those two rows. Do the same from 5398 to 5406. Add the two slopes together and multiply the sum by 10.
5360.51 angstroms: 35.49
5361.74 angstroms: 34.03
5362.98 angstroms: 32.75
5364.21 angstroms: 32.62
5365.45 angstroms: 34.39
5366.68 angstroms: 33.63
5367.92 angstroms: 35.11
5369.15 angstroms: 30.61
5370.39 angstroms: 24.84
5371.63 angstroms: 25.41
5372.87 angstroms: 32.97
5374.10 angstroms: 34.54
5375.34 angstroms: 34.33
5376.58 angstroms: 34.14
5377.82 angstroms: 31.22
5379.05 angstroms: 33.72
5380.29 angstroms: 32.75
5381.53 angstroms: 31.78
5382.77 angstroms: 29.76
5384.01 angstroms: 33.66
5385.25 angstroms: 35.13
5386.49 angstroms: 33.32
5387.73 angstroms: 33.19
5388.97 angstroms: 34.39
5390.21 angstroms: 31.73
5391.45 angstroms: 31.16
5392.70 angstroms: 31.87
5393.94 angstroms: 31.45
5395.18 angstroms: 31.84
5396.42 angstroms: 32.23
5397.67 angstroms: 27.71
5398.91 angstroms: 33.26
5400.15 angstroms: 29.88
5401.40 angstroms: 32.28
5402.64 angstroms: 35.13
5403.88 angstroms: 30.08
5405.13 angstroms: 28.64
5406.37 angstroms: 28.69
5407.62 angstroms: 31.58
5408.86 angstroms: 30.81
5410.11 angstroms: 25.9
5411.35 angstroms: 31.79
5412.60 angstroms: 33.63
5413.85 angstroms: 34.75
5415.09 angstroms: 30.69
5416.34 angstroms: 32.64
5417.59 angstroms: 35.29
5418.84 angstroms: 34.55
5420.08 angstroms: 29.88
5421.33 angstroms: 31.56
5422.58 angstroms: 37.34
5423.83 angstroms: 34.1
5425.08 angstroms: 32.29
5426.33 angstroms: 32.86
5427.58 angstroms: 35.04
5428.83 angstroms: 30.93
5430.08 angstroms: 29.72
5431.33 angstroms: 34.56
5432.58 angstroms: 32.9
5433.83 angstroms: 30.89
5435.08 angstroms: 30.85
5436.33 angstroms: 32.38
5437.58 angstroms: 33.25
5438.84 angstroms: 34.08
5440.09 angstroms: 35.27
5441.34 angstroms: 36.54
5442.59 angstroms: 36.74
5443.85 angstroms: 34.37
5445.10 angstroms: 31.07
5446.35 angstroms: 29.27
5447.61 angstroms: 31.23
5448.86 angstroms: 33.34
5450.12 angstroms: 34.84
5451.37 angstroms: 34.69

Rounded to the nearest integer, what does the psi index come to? -14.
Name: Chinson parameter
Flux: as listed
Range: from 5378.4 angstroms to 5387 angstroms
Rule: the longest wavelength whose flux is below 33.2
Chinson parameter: 5382.77 angstroms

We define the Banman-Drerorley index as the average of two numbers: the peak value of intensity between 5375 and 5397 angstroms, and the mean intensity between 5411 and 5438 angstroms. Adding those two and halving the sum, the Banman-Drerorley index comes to 34.0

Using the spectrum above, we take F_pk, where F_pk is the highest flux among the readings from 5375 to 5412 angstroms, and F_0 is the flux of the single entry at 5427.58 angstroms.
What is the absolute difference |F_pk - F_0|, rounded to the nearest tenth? 0.1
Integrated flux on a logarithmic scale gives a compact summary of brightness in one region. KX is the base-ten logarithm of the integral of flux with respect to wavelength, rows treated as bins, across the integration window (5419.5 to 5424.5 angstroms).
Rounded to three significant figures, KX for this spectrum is 2.22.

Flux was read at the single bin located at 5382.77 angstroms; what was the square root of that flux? 5.46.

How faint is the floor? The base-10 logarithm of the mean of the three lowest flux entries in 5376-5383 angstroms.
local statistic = 1.490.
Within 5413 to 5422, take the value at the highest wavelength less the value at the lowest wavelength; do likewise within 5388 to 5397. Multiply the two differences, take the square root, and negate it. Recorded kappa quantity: -2.6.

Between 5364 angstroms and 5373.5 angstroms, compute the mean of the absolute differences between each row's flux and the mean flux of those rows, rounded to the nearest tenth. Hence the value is 3.2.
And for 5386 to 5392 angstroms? 1.1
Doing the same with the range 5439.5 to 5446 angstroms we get 1.7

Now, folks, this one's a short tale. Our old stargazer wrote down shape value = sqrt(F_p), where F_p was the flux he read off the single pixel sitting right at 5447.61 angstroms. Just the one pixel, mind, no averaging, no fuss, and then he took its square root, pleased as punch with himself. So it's 5.59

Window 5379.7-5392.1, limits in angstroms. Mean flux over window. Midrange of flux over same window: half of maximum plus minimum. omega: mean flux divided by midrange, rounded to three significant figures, 1.01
